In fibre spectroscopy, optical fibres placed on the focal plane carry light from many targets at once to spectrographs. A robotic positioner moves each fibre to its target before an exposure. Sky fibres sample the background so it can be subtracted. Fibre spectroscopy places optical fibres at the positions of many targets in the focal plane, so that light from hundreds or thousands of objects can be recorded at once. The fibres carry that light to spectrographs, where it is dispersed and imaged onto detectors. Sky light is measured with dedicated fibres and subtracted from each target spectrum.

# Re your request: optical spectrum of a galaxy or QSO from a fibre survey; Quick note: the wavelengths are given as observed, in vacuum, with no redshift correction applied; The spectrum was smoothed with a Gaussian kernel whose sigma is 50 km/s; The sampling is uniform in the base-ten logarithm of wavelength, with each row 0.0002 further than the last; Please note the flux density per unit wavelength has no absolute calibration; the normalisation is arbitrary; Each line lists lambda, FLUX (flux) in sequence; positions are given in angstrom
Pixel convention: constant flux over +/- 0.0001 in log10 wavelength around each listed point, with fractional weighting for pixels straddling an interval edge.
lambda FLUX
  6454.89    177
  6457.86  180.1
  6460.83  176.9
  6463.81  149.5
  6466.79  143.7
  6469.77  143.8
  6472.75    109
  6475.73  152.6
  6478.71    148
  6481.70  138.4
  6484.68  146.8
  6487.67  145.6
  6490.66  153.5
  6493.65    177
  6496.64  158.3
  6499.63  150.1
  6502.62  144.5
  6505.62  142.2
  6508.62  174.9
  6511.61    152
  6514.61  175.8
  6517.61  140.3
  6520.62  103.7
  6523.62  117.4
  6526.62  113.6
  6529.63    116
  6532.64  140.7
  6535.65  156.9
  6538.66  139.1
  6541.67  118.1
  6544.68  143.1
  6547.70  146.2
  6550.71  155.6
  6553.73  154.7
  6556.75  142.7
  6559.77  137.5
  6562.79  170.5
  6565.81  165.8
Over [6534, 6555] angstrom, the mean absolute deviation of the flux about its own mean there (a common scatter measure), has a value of 9.8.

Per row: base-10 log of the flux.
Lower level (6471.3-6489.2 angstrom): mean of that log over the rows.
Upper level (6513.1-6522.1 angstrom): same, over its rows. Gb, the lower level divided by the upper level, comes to 1.004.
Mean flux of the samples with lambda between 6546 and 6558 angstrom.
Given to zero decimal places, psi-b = 150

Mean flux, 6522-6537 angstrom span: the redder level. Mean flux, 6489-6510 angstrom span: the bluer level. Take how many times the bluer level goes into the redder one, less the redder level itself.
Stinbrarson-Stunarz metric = -128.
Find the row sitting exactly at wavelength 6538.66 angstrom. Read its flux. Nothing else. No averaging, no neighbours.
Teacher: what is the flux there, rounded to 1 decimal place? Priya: 139.1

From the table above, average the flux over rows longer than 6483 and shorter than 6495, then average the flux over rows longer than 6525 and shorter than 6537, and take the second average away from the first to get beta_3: 24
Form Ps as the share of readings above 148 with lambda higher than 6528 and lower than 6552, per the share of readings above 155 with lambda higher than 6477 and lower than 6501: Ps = 1.0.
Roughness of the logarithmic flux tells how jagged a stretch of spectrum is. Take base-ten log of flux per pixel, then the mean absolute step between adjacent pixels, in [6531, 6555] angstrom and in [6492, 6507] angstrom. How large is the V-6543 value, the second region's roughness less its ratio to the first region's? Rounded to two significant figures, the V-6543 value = -0.54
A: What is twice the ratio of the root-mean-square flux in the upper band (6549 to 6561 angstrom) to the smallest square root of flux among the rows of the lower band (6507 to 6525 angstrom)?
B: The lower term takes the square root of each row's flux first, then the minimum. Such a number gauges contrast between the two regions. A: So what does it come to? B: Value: 29.0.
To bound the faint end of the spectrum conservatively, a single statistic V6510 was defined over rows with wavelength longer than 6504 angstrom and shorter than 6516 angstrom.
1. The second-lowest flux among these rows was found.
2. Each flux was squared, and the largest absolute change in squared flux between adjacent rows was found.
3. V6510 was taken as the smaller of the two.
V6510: 152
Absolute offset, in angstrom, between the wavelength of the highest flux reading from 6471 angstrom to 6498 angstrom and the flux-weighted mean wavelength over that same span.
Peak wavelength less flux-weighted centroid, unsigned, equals 8.3 angstrom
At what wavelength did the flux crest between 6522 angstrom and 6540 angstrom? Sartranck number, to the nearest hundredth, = 6535.65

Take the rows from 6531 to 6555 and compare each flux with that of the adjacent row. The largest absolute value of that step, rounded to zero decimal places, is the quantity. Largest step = 25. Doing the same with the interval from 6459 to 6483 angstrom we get 44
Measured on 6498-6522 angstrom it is 37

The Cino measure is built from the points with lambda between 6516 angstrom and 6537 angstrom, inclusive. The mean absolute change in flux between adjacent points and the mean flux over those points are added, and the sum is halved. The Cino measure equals 72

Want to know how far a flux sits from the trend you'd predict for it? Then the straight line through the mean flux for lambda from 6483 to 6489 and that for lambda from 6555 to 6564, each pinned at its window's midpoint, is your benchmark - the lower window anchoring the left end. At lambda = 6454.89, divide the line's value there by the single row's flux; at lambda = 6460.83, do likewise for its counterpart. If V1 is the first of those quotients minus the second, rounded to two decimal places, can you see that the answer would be 0.00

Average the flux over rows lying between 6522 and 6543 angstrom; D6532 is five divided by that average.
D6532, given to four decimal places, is 0.0388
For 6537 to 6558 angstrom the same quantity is 0.0350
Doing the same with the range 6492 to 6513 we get 0.0318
